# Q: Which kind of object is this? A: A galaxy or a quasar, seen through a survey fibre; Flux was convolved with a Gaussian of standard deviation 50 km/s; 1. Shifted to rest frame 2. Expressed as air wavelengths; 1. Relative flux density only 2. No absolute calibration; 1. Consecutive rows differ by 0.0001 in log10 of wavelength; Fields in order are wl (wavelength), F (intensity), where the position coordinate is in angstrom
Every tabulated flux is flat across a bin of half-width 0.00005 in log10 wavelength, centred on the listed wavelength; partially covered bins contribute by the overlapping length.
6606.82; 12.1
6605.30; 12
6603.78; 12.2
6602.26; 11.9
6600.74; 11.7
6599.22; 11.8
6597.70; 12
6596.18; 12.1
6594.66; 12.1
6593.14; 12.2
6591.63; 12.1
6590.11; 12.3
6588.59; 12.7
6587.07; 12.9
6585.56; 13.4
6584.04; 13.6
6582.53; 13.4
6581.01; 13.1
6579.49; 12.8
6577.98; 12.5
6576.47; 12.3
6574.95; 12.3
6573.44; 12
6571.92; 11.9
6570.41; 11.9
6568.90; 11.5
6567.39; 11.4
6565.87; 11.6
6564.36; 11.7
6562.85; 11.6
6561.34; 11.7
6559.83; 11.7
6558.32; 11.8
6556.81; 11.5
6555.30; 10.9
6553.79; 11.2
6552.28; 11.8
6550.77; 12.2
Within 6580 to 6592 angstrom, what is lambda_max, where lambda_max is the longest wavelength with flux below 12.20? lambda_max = 6591.63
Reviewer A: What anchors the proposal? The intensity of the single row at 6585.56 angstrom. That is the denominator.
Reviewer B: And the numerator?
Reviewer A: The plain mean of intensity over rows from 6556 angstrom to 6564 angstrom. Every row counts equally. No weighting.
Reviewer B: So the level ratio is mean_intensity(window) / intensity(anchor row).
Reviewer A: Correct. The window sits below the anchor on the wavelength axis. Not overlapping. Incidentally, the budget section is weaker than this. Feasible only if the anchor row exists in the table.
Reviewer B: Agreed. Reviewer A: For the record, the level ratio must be 0.87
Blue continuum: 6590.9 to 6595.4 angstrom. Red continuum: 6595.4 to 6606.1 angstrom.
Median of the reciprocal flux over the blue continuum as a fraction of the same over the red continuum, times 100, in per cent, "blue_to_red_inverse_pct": 99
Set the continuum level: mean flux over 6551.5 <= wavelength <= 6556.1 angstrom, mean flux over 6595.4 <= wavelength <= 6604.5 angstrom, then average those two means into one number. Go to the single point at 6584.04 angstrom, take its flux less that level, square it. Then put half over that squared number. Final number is 0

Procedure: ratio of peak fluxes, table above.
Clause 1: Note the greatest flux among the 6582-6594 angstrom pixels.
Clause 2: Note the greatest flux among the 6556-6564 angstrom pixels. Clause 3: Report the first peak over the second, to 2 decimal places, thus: 1.15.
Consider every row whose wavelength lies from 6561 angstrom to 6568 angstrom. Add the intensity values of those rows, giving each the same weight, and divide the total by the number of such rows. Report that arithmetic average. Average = 11.6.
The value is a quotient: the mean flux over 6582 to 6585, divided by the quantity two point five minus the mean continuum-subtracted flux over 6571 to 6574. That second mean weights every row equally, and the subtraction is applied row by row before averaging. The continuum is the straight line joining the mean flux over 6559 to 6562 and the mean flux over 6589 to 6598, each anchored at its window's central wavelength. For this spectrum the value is 5.6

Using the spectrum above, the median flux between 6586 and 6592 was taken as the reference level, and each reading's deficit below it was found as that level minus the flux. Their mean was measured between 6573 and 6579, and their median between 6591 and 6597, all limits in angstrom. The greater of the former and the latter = 0.40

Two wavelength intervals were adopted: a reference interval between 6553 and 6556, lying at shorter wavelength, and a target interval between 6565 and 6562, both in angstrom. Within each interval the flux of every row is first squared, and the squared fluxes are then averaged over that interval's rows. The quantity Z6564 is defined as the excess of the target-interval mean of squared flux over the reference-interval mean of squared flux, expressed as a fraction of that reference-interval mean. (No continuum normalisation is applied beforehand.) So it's 0.11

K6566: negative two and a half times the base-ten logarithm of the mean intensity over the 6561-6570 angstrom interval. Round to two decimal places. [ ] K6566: -2.66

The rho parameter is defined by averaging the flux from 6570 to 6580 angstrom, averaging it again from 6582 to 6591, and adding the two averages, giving 25.3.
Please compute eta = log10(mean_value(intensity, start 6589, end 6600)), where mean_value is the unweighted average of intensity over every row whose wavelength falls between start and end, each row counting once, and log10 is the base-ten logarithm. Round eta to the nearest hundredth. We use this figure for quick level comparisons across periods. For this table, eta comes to 1.08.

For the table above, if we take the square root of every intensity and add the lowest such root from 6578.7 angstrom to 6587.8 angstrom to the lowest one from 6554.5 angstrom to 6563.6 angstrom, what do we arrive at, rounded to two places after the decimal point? 6.88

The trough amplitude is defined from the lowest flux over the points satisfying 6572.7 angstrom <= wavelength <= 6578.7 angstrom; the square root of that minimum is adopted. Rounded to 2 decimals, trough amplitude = 3.46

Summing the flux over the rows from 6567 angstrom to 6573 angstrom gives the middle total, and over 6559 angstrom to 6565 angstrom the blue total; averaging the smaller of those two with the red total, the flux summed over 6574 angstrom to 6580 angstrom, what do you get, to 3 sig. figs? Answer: 48.3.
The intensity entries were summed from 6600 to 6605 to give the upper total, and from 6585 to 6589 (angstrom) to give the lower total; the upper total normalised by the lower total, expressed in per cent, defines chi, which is 92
